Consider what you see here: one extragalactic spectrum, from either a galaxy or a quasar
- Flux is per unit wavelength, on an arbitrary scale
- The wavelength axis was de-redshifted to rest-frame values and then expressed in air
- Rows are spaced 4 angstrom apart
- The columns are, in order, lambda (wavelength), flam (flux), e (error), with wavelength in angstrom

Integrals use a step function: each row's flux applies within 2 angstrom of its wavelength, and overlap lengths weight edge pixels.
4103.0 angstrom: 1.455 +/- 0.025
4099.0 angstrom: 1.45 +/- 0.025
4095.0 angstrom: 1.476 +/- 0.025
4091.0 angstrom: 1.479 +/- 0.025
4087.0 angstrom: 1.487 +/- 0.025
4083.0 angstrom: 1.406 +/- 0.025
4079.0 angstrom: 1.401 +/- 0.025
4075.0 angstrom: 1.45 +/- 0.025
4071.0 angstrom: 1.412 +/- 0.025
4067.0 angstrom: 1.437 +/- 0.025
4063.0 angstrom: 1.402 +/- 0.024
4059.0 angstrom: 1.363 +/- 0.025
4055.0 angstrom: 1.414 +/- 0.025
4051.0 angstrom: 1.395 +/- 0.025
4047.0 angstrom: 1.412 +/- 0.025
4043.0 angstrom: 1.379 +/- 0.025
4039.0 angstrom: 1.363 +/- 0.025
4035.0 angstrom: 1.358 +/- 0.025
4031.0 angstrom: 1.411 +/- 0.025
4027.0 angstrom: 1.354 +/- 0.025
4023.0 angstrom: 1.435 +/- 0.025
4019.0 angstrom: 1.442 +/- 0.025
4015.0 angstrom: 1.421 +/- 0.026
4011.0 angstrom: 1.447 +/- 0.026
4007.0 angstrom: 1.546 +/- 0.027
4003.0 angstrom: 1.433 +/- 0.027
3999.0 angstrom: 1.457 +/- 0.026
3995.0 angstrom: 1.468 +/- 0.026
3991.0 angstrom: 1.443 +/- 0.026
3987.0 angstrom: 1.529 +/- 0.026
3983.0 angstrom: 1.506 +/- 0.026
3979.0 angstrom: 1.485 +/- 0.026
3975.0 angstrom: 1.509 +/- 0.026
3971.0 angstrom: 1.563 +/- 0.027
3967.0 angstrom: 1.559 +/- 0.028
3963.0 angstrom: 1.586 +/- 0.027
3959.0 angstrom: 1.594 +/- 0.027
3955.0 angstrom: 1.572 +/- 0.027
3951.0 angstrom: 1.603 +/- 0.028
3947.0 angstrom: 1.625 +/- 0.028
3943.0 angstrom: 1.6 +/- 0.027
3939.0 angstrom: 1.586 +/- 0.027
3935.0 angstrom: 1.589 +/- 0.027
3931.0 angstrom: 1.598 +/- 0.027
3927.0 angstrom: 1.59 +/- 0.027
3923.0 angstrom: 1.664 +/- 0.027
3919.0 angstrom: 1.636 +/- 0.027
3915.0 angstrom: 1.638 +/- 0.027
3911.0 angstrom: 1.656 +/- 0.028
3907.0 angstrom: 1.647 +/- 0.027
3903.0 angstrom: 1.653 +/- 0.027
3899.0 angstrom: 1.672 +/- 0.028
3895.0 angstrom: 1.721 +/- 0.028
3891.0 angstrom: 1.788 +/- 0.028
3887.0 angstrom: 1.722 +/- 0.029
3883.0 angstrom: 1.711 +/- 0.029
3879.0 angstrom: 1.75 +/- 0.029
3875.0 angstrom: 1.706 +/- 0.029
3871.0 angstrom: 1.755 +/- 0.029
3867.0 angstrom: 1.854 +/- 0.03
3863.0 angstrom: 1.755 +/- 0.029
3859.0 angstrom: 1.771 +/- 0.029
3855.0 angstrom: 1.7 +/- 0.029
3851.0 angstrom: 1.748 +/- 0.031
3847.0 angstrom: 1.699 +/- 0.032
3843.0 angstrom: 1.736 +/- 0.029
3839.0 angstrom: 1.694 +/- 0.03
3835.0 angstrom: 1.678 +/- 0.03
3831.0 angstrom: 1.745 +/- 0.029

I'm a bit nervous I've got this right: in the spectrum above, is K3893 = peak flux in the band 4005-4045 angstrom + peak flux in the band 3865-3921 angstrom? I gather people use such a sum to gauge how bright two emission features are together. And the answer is 3.40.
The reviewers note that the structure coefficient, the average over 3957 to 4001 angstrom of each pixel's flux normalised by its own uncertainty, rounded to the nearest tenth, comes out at 57.4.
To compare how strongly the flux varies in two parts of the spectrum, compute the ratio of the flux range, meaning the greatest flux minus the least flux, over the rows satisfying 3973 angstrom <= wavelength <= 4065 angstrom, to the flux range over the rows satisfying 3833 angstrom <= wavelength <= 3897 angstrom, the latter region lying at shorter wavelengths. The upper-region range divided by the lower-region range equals 1.1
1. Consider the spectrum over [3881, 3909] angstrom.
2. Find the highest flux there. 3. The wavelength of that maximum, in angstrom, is 3891.0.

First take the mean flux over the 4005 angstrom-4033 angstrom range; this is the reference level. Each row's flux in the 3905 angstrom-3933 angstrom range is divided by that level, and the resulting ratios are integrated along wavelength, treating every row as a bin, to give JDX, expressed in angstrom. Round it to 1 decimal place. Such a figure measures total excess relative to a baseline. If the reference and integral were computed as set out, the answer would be 31.8 angstrom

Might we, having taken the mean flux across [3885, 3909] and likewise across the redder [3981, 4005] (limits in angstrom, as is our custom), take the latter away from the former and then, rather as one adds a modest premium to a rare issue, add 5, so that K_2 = 5.23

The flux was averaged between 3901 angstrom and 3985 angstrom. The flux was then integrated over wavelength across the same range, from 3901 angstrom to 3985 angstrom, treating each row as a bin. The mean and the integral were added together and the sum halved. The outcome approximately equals 68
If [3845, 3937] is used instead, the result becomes 79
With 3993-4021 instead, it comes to 21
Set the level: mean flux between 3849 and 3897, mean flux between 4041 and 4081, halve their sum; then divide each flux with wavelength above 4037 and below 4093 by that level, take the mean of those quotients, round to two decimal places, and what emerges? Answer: 0.90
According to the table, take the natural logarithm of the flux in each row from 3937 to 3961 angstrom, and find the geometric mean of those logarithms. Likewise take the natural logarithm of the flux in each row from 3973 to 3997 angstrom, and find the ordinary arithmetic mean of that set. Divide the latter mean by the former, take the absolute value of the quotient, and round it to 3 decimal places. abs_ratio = 0.852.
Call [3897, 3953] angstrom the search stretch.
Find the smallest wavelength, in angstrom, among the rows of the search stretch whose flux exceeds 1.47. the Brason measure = 3899.0 angstrom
